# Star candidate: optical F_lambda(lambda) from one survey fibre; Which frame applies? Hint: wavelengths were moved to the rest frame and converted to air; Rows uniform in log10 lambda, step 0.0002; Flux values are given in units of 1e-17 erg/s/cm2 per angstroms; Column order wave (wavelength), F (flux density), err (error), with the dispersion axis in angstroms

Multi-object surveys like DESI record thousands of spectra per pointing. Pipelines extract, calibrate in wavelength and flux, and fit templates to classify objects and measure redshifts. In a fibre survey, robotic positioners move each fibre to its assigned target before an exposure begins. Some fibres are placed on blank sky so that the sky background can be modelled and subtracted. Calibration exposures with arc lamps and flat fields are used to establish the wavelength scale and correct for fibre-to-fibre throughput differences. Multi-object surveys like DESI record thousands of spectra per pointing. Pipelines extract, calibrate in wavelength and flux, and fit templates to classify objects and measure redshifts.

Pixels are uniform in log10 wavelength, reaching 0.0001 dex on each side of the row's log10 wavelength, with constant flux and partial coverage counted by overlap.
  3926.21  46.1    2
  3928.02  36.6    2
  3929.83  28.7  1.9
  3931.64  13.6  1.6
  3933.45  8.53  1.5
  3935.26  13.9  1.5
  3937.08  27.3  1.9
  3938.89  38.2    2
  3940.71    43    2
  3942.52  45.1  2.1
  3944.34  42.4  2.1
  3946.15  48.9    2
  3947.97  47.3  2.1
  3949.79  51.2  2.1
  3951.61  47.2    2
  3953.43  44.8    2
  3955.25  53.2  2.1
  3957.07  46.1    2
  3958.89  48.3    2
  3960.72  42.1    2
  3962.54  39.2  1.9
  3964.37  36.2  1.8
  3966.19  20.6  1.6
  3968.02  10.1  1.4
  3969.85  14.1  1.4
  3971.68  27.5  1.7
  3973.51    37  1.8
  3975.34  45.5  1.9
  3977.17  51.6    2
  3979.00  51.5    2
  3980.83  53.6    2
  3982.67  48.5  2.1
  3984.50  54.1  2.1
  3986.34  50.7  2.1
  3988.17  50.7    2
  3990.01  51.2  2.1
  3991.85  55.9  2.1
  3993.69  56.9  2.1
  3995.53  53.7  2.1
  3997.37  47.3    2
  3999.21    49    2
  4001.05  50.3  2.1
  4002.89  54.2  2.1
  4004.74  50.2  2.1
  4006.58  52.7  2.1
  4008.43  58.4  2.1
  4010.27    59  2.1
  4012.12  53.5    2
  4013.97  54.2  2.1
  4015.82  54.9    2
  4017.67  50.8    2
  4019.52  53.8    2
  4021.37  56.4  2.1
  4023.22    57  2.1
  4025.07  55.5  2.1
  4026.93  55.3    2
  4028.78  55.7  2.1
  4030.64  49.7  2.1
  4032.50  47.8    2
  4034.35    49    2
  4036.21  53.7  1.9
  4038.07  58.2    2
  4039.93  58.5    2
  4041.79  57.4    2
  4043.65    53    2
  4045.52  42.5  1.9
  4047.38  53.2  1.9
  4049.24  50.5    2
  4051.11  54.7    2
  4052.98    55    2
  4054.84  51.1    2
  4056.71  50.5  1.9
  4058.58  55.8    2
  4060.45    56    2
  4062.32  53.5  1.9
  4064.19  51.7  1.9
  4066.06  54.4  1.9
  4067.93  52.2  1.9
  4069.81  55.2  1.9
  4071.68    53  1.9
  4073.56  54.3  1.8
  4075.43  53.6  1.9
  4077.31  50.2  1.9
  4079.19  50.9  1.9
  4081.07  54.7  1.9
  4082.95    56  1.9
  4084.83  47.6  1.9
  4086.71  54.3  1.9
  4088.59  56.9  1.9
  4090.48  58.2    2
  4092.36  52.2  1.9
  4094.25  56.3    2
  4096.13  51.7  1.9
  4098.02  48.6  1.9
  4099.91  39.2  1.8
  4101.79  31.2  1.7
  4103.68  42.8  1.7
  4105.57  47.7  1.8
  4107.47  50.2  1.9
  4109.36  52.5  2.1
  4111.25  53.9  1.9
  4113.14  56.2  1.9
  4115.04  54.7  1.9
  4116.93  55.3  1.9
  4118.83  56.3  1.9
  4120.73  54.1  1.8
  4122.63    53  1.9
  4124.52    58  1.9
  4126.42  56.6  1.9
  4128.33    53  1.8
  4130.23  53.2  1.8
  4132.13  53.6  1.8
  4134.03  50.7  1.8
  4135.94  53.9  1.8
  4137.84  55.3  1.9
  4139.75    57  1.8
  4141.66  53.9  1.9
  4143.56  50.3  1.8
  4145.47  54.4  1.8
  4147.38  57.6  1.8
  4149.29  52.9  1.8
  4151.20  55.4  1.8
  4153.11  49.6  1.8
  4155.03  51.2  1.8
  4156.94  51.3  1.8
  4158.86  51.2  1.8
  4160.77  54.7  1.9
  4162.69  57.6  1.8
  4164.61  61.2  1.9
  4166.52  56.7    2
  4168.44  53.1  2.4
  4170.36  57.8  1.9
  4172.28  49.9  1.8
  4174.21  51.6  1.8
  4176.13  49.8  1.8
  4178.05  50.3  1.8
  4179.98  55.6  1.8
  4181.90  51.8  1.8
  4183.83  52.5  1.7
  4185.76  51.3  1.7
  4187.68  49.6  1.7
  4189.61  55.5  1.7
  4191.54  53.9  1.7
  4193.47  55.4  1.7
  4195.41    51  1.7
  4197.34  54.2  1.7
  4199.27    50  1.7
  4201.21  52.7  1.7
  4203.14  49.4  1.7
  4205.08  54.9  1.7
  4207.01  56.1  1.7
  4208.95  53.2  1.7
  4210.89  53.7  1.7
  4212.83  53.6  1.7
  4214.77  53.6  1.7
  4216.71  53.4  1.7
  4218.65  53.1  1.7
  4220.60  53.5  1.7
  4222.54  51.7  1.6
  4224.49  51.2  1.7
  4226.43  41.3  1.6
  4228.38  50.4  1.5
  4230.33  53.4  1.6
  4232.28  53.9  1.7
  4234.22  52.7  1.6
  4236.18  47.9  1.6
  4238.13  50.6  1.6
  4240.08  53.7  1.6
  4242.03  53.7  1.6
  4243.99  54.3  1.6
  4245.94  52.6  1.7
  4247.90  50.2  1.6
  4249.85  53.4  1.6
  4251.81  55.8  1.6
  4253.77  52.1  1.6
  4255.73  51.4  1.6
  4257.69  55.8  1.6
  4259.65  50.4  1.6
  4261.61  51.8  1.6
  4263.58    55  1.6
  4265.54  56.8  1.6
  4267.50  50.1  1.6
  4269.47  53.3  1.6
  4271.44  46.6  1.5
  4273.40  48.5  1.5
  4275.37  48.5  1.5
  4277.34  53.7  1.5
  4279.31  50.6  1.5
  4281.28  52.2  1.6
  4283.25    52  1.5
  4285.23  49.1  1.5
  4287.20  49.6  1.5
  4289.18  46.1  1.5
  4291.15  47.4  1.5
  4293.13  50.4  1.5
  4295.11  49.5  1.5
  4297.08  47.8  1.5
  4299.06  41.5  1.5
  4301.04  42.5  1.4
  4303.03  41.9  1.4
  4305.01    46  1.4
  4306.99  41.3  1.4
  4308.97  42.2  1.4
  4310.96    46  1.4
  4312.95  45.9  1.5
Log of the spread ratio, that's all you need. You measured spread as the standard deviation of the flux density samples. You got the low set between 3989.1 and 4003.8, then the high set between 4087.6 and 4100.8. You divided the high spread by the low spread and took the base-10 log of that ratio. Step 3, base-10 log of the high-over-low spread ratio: 0.28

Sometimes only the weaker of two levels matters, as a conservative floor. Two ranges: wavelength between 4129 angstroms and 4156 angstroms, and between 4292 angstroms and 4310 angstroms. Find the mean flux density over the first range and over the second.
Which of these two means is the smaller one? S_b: 44.8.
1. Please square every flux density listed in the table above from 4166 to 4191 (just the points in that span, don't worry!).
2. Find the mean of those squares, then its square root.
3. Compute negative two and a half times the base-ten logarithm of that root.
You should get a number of -4.31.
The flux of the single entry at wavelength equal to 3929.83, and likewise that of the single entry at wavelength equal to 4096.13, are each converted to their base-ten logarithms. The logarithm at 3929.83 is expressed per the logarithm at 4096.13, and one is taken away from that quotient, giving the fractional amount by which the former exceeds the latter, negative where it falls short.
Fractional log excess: -0.149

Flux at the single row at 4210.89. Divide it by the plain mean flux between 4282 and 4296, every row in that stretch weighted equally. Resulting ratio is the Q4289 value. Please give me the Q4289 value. 1.09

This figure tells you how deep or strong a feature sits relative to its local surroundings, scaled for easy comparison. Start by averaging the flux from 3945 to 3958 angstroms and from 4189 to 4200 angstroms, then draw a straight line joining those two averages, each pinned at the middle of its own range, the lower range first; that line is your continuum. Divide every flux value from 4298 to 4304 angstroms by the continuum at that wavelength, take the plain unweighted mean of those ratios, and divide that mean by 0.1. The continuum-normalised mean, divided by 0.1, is 7.6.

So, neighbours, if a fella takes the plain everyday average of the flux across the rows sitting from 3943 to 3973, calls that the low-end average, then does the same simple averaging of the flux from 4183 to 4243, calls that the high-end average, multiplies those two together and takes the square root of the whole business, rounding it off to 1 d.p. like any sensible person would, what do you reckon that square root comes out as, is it 45.0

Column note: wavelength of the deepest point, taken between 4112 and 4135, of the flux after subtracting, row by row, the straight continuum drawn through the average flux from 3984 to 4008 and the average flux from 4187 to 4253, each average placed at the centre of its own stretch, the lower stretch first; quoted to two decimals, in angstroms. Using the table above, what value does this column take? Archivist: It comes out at 4134.03 angstroms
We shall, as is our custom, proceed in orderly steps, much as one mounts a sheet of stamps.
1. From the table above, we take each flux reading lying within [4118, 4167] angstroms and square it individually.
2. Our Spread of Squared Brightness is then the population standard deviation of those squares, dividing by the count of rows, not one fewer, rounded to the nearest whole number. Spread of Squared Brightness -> 300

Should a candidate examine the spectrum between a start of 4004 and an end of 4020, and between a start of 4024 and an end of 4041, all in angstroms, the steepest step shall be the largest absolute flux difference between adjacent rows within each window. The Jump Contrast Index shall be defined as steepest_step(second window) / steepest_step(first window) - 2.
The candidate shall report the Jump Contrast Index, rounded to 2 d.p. -0.95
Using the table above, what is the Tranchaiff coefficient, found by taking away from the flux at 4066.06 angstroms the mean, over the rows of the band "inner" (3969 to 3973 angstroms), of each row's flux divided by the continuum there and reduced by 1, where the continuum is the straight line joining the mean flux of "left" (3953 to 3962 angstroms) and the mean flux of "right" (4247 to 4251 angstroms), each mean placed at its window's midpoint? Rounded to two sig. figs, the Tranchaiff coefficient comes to 55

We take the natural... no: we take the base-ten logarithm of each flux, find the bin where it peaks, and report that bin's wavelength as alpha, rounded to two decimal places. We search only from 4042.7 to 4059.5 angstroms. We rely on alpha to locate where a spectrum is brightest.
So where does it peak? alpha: 4058.58 angstroms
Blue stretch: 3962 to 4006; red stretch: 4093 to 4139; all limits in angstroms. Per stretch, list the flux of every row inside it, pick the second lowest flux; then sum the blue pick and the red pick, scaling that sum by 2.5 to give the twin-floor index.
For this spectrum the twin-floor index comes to 133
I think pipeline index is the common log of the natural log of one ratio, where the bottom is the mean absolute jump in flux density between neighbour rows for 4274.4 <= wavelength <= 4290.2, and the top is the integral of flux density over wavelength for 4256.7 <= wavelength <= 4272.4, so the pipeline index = 0.765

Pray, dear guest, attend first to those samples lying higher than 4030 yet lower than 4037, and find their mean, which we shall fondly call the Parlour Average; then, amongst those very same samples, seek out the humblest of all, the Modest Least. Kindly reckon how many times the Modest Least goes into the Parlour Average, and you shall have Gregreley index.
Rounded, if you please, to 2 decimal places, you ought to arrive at 1.05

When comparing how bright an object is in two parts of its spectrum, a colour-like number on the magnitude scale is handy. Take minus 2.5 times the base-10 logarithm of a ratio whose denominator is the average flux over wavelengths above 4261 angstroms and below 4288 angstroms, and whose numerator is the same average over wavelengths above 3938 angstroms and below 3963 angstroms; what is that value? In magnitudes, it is 0.13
